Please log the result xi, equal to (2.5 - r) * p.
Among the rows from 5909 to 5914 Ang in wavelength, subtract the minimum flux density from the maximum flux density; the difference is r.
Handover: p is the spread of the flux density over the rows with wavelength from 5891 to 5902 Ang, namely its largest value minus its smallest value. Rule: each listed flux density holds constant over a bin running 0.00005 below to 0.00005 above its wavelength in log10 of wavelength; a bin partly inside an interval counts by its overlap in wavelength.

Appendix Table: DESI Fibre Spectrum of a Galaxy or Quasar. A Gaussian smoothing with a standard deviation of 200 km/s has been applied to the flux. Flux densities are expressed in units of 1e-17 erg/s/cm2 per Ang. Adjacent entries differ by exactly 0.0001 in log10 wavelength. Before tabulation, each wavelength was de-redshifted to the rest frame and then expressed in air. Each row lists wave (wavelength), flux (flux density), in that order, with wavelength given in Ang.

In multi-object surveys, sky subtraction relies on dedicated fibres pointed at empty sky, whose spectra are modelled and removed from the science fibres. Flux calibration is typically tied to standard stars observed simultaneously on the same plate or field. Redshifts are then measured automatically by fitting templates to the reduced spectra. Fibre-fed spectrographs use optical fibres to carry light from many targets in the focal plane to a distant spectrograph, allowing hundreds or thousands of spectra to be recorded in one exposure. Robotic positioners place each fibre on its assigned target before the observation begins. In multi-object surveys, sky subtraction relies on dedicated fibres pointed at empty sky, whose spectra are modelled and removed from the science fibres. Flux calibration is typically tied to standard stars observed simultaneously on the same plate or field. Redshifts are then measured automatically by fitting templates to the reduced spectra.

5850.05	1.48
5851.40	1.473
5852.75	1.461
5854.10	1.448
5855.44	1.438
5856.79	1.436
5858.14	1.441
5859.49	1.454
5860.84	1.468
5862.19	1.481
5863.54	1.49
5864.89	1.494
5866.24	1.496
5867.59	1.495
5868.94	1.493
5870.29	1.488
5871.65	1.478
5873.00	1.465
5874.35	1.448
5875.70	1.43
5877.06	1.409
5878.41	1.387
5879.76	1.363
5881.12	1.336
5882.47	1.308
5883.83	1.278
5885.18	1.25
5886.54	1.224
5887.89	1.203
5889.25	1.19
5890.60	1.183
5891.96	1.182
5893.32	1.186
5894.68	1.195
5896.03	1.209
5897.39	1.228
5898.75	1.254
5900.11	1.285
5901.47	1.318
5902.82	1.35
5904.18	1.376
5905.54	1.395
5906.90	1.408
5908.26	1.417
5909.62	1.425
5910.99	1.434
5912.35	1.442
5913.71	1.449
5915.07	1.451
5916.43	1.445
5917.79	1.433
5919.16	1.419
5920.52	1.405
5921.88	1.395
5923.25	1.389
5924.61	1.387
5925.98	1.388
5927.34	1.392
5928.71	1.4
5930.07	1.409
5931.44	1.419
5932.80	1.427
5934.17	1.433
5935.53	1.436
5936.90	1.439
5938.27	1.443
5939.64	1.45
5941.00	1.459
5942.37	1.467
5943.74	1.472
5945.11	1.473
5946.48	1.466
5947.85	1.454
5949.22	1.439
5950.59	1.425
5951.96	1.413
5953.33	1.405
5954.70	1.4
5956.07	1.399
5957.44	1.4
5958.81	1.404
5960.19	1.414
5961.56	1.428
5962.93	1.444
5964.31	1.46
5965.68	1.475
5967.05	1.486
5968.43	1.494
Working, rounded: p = 0.136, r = 0.024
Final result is 0.337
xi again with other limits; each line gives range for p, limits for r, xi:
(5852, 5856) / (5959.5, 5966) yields 0.056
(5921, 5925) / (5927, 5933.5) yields 0.020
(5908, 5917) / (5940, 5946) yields 0.085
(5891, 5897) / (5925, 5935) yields 0.066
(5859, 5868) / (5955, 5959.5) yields 0.105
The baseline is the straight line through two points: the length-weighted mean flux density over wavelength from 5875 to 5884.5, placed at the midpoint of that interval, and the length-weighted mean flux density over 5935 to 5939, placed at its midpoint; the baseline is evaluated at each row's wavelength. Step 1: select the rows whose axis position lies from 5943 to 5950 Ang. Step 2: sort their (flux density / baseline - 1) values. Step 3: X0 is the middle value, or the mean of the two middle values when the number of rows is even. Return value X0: 0.011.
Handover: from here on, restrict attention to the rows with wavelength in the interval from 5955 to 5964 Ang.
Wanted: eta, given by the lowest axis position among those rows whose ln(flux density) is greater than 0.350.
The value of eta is 5961.56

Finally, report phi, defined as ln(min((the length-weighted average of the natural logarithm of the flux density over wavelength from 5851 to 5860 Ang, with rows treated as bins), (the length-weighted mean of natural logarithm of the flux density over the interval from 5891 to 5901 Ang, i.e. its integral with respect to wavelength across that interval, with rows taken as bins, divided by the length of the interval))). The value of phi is -1.61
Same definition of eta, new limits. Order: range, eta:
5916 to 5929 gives 5916.43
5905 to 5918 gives 5909.62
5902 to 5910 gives 5909.62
